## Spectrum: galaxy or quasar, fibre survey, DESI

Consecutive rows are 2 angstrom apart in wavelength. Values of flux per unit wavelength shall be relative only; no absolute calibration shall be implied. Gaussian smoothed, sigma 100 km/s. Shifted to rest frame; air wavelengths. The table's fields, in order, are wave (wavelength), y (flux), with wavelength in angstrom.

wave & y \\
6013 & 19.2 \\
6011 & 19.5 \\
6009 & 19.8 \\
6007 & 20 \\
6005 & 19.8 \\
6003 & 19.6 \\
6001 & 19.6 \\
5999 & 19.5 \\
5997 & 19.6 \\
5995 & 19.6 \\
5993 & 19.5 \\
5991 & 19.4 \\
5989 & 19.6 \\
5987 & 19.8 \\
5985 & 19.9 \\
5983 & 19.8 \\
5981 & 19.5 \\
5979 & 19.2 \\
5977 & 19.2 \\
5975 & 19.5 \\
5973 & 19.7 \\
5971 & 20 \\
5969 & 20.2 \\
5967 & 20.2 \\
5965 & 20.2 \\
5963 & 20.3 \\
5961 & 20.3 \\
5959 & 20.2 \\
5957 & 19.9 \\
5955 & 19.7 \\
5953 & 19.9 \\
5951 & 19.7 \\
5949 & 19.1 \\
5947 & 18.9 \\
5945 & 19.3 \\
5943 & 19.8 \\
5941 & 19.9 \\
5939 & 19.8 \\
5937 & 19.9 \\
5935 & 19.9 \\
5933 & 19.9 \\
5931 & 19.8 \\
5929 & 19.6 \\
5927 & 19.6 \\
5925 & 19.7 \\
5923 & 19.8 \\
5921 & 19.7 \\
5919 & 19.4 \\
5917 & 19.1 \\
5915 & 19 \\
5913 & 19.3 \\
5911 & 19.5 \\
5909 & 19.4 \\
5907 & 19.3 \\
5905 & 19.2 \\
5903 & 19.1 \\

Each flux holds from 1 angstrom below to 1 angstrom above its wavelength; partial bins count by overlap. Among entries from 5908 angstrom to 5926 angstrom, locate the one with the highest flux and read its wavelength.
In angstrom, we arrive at 5923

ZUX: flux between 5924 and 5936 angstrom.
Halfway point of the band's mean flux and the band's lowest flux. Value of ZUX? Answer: 19.7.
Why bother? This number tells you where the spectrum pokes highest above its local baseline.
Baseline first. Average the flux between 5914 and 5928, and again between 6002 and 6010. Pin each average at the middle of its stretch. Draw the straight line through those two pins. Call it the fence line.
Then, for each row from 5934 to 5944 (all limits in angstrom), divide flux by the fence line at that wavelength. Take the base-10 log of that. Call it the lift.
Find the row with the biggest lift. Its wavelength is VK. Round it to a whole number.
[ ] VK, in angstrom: 5935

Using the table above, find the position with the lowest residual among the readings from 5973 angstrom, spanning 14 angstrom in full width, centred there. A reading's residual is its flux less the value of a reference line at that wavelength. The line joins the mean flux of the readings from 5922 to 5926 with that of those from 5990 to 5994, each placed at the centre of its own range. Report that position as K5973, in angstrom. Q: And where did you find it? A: 5977 angstrom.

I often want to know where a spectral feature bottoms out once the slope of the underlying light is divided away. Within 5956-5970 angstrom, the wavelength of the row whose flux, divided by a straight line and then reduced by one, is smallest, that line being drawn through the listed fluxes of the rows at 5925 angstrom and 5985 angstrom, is 5957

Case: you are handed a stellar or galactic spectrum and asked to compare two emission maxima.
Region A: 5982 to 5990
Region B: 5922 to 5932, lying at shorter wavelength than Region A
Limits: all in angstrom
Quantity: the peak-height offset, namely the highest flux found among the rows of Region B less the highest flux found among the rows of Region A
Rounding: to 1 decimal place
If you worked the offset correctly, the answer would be -0.1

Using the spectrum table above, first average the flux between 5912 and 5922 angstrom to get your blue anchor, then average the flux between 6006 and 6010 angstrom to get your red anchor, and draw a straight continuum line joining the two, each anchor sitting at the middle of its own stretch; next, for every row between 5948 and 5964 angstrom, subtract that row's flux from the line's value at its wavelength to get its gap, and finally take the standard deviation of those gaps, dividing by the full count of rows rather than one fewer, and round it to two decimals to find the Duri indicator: 0.35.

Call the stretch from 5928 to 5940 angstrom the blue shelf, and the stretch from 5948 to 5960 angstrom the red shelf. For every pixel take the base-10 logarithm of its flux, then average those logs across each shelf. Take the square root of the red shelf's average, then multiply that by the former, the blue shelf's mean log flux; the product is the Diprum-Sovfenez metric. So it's 1.48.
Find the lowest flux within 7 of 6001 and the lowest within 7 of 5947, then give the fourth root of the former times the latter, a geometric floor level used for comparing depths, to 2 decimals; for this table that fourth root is 4.38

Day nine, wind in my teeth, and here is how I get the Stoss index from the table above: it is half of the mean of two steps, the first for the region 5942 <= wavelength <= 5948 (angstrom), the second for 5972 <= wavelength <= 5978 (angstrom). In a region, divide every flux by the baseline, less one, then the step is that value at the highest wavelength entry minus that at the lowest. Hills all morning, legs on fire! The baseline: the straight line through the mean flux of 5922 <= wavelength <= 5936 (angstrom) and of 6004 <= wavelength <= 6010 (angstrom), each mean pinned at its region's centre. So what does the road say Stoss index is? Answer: -0.0178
